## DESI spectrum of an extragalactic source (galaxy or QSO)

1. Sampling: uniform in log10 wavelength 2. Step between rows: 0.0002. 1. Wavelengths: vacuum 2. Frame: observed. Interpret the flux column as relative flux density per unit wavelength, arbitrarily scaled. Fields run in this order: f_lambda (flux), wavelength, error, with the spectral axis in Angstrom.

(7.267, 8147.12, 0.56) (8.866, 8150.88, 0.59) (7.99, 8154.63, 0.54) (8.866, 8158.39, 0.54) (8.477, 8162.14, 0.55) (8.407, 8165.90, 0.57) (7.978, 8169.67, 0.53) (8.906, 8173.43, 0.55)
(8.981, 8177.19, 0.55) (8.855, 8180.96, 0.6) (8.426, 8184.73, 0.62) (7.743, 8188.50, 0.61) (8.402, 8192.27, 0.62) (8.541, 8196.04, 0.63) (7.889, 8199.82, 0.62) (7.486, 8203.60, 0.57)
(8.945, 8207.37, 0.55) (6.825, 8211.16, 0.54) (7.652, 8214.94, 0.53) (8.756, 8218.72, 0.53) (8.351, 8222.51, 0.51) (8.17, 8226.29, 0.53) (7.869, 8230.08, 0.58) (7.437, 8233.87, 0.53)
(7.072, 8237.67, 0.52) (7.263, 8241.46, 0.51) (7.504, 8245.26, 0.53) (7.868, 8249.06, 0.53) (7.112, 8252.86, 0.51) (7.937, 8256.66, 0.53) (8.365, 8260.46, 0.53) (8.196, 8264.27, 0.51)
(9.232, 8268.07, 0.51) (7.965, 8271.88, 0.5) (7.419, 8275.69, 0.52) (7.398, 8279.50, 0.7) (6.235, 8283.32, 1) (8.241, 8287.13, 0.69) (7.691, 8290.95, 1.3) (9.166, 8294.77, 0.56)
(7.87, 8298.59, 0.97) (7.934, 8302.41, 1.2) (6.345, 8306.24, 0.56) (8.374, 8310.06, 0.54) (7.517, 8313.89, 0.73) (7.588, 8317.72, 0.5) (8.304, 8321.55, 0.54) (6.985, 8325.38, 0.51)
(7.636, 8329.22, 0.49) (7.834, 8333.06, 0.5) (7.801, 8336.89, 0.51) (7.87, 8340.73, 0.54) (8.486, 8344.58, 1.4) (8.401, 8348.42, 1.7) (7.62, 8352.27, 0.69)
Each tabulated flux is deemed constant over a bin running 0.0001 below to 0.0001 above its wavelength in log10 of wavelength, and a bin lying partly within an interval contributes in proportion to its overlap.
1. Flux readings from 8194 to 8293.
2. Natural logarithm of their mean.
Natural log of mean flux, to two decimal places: 2.06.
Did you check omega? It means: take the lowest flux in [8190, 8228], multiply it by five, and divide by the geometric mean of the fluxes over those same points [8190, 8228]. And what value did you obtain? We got 4.22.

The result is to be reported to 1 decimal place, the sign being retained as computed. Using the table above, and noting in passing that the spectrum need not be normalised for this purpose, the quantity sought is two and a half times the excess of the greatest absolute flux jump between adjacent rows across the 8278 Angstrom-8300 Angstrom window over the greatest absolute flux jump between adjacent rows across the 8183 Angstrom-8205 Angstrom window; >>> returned 3.3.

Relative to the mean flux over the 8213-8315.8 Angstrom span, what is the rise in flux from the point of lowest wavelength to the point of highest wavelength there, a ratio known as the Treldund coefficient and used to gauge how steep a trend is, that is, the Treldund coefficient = -0.017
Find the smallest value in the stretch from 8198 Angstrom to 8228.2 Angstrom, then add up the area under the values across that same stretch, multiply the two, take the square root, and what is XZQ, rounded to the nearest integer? 41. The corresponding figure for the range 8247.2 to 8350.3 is 71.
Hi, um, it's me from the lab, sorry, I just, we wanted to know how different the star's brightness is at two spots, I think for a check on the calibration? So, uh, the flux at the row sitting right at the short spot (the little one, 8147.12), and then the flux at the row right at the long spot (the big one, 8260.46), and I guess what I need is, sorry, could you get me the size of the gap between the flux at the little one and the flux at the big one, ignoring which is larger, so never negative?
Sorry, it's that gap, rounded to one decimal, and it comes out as 1.1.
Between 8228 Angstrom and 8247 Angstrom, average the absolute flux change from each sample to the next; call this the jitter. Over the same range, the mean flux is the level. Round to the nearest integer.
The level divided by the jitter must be 24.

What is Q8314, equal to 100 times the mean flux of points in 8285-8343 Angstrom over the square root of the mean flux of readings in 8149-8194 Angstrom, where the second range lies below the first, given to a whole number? 268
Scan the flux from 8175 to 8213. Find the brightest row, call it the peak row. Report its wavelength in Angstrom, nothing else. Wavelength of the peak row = 8177.19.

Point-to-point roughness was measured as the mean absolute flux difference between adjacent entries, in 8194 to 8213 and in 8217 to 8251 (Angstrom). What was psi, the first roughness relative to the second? 3.7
